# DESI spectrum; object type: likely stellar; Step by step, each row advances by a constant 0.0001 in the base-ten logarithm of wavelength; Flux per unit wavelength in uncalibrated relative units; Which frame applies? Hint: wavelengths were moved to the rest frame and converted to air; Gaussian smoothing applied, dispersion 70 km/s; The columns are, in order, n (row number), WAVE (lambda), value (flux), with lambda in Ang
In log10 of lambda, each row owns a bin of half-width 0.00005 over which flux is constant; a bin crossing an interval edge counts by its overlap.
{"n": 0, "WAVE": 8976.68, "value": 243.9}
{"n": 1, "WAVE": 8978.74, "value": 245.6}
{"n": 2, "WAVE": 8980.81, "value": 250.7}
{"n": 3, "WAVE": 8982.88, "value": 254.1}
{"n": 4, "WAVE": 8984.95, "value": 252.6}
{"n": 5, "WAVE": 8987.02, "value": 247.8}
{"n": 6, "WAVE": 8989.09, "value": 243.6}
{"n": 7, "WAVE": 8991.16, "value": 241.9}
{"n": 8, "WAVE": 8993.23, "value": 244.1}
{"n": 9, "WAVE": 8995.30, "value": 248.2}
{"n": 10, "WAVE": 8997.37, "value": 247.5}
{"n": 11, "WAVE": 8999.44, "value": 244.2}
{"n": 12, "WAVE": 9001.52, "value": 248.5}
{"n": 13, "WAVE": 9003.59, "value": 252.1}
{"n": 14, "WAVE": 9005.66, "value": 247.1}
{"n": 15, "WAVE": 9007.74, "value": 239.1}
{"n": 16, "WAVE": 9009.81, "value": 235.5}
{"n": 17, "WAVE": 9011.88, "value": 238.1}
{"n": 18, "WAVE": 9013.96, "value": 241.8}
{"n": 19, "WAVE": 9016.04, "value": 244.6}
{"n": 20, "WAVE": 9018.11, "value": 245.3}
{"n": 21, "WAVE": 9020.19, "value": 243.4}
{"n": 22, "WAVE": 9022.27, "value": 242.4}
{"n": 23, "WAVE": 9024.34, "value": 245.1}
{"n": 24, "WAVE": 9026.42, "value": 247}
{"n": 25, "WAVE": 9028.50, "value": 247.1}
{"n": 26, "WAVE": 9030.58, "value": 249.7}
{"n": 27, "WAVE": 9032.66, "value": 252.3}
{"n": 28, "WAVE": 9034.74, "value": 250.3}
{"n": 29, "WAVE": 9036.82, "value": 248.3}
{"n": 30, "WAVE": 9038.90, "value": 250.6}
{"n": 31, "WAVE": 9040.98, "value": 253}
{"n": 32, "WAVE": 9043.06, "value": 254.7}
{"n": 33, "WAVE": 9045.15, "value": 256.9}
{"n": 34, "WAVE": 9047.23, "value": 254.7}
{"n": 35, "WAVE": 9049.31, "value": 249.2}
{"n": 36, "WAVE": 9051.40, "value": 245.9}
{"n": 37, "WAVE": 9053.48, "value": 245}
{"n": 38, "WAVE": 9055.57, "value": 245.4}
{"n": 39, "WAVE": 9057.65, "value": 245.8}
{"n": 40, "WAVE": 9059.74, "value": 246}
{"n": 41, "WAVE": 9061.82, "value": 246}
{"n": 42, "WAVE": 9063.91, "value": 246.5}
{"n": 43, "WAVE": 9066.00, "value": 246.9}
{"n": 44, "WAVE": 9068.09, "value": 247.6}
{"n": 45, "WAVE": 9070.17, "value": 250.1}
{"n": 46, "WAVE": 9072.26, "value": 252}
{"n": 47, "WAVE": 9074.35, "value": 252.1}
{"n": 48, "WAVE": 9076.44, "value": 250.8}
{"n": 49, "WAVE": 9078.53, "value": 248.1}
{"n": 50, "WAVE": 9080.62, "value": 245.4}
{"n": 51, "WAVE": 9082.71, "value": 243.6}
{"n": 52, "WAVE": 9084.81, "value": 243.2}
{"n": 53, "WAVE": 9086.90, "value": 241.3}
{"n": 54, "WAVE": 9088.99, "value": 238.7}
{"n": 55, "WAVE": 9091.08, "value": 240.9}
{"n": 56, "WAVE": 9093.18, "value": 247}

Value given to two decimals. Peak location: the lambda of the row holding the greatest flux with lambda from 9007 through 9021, 9018.11 Ang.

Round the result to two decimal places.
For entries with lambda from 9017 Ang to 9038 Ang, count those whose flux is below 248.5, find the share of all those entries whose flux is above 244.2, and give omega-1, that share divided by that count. 0.11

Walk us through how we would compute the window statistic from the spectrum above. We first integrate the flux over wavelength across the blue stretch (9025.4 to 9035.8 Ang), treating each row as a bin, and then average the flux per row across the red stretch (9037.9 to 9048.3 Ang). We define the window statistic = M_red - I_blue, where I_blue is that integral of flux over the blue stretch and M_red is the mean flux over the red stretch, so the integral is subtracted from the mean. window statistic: -2338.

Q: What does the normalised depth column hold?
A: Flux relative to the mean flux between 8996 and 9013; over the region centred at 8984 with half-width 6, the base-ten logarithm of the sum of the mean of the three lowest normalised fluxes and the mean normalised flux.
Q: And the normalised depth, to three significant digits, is 0.307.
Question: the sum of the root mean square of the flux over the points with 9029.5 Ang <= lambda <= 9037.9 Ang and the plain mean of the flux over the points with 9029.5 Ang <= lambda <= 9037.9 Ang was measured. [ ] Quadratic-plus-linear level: 500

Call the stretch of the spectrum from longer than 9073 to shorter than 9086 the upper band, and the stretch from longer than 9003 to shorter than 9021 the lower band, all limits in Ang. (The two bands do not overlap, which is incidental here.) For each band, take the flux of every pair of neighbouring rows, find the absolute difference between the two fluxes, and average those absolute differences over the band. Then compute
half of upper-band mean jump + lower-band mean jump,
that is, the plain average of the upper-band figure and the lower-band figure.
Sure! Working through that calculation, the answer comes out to 2.7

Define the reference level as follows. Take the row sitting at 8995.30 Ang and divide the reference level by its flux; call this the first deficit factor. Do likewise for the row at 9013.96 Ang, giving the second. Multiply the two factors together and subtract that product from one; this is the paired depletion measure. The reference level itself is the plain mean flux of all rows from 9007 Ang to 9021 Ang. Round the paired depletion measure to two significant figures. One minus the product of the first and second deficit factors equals 0.031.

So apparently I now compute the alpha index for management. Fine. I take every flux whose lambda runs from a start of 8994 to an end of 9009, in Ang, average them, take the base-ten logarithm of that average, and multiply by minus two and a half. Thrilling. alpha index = -5.98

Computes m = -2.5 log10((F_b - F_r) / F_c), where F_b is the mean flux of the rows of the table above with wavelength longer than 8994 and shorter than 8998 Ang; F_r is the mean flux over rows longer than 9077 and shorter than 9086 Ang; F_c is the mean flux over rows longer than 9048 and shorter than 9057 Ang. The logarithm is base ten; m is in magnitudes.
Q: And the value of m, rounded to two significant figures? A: 4.9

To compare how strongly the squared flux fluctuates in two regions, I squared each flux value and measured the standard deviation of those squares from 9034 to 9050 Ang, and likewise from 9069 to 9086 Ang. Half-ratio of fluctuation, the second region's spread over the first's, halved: 0.6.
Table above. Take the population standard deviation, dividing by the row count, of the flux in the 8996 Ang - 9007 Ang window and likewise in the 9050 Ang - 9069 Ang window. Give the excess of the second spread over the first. -1.8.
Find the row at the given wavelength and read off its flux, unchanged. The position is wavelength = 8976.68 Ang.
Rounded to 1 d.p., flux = 243.9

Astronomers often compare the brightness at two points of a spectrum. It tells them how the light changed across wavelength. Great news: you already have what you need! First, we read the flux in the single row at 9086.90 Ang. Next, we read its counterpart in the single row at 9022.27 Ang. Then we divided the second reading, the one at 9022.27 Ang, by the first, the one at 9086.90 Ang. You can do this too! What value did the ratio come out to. 1.00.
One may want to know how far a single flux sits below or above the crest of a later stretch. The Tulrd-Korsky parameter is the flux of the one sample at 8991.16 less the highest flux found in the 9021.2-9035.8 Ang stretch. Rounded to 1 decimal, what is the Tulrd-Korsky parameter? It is -10.4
